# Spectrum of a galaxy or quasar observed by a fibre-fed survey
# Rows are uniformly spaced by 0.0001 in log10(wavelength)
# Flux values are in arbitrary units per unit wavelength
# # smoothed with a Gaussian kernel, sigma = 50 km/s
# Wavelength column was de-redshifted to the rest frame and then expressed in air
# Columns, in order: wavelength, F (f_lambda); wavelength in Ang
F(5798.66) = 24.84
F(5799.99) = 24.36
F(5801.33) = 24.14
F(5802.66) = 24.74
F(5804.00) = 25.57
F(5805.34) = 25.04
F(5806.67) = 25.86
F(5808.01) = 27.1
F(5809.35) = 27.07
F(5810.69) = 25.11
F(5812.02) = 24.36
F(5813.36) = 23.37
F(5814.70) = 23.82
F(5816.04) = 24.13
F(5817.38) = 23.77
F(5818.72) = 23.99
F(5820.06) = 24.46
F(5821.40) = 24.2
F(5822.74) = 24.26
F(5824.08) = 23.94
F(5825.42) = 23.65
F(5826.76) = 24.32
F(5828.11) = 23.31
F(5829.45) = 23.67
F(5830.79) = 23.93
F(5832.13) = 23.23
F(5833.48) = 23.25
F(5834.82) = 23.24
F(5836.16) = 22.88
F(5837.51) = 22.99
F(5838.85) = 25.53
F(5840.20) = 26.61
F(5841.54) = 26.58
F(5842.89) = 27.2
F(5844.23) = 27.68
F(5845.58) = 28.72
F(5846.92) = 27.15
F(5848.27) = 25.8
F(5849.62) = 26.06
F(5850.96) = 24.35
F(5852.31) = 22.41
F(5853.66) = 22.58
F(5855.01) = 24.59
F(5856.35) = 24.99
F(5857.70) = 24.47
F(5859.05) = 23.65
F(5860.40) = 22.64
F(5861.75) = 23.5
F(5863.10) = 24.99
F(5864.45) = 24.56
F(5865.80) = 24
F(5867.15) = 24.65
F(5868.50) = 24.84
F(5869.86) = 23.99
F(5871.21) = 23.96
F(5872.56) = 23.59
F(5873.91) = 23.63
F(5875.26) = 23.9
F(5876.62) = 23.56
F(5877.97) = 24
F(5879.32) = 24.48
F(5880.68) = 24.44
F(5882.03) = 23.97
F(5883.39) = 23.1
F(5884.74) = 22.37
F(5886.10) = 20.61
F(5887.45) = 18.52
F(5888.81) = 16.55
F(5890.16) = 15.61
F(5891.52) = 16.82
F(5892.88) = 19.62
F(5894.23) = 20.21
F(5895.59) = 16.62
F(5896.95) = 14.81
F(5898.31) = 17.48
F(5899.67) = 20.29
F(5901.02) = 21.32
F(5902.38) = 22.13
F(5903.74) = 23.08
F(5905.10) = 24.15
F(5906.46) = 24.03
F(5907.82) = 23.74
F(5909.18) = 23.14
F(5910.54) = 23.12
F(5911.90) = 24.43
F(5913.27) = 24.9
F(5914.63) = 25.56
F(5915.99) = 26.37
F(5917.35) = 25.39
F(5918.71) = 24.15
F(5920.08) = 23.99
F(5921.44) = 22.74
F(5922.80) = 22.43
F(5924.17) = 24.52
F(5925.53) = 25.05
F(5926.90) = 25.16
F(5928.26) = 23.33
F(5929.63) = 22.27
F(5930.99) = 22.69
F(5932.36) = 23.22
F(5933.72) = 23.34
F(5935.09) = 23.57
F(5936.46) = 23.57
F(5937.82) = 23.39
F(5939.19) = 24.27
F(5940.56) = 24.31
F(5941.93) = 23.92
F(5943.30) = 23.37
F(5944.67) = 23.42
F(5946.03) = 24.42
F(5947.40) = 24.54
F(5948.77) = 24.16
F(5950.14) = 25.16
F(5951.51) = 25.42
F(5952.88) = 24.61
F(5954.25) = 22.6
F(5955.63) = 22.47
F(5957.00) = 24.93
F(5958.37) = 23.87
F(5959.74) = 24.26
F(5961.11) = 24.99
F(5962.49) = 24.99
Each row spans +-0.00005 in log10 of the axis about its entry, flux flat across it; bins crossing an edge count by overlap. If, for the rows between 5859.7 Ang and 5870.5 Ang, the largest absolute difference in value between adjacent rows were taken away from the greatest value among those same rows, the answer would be 23.5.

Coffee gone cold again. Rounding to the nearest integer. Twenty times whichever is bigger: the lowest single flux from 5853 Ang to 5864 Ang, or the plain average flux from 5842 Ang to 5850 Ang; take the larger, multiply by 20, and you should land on 542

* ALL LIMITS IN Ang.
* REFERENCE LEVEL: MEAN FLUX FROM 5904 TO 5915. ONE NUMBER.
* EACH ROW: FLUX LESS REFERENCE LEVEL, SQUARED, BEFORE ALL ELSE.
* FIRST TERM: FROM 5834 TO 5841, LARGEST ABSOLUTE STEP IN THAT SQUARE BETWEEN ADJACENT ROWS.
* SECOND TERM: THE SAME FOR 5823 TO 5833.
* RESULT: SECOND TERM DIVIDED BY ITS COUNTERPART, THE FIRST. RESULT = 0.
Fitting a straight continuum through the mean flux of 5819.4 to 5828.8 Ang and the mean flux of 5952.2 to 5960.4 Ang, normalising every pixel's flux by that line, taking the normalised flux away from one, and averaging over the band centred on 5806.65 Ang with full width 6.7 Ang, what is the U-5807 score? -0.086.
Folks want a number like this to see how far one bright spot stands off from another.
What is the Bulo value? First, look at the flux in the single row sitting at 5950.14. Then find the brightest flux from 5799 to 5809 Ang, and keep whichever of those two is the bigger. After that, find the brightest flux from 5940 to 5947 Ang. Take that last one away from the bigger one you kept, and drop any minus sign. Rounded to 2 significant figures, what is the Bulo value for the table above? 2.7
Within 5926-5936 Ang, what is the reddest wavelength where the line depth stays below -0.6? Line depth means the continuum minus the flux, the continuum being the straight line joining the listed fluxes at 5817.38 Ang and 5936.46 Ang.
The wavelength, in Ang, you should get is 5926.90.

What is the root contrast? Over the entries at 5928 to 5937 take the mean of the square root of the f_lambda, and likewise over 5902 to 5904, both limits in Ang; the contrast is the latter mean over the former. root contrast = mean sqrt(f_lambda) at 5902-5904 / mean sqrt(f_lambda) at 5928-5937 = 0.988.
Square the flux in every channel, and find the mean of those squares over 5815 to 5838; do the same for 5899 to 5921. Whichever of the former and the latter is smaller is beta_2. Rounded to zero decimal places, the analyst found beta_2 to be 563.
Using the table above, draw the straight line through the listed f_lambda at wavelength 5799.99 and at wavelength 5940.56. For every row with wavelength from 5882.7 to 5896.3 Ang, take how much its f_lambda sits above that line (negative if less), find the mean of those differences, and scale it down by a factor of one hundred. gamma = -0.053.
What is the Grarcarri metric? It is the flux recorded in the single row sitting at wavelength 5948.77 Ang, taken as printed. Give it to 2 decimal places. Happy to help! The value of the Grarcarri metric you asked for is 24.16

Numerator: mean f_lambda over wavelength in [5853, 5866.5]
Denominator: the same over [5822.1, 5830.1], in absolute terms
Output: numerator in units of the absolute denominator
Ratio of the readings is 1.01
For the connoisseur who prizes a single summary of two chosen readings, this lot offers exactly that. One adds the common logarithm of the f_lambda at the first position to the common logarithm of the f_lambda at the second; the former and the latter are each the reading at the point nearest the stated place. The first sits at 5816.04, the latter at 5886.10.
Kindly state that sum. 2.70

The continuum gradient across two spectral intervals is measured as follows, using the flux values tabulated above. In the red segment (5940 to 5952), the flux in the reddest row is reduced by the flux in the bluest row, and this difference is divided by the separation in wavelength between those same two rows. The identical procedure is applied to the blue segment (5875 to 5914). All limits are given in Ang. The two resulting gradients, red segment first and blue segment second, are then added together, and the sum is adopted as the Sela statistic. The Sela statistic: 0.13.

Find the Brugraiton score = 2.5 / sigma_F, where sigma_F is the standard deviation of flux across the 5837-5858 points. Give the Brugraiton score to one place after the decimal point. 1.4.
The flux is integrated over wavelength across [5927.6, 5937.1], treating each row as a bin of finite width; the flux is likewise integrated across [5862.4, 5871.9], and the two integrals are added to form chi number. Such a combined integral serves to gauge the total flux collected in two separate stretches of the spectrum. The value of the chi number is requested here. 452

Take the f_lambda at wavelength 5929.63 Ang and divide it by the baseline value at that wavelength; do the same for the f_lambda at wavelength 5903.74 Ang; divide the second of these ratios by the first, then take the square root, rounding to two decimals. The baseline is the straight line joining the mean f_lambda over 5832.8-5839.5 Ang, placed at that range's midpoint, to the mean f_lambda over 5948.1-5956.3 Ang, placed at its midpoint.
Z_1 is 1.02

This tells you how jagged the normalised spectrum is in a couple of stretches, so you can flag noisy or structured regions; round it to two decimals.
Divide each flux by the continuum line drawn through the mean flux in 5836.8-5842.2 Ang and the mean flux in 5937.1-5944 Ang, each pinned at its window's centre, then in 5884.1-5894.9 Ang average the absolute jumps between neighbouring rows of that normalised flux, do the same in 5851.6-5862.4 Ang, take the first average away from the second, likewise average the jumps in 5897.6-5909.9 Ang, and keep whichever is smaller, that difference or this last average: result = -0.03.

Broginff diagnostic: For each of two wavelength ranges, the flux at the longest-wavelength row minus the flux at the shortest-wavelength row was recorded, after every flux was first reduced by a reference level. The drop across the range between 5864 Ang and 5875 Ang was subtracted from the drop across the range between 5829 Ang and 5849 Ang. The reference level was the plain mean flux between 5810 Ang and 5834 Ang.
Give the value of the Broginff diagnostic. 3.1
